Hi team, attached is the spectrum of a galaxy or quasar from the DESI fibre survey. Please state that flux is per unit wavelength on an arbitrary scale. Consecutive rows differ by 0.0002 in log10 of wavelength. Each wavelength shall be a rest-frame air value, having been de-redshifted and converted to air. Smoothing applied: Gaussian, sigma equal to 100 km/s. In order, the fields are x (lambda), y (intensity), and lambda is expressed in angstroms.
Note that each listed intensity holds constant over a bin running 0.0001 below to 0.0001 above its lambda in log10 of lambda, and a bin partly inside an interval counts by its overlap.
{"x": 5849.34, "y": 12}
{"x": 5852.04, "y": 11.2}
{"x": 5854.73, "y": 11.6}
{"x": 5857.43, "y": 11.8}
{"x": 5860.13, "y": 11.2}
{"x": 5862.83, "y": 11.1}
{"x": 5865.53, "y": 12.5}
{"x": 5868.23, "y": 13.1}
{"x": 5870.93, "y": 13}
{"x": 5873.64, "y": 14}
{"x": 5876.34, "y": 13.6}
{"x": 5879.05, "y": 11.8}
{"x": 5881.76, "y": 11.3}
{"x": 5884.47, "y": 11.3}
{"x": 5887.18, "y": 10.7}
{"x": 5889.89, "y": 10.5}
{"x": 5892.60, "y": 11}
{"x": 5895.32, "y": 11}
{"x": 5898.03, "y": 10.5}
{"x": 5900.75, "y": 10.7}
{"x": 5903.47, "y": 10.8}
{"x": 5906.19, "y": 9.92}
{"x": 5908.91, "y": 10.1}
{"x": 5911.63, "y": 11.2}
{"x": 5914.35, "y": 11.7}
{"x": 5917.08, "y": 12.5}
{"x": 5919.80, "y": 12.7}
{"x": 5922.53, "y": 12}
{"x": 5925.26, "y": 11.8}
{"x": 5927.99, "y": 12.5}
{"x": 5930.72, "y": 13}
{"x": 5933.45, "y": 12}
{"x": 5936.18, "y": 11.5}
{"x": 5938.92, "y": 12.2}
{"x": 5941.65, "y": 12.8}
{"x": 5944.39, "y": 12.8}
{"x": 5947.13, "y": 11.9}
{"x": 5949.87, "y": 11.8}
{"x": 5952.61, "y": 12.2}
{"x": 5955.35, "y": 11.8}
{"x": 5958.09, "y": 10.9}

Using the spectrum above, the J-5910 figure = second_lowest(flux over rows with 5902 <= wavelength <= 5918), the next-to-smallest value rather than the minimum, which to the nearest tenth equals 10.1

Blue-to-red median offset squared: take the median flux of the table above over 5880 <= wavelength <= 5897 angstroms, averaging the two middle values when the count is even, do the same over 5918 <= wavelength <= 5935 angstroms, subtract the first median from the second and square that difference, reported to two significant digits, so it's 1.6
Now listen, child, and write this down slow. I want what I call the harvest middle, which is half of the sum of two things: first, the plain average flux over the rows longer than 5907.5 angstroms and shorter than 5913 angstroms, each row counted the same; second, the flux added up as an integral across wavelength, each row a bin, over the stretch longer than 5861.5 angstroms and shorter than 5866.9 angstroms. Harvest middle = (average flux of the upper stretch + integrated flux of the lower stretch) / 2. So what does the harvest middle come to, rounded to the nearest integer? 37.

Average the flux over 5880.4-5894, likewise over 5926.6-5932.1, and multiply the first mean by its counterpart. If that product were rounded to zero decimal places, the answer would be 140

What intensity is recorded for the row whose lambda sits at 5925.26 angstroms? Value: 11.8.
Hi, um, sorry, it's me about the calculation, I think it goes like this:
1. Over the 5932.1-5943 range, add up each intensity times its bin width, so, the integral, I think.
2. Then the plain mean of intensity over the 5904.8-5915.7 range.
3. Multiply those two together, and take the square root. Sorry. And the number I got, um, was 37.7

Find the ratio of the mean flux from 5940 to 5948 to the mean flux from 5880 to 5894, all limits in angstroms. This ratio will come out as 1.14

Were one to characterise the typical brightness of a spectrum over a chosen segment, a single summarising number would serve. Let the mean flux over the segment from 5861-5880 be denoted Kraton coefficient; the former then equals 12.7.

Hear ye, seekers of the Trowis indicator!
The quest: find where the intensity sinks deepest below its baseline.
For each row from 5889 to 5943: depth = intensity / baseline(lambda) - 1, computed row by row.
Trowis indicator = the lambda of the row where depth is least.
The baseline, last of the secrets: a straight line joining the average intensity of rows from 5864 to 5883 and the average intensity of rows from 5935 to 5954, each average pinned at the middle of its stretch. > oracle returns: 5906.19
